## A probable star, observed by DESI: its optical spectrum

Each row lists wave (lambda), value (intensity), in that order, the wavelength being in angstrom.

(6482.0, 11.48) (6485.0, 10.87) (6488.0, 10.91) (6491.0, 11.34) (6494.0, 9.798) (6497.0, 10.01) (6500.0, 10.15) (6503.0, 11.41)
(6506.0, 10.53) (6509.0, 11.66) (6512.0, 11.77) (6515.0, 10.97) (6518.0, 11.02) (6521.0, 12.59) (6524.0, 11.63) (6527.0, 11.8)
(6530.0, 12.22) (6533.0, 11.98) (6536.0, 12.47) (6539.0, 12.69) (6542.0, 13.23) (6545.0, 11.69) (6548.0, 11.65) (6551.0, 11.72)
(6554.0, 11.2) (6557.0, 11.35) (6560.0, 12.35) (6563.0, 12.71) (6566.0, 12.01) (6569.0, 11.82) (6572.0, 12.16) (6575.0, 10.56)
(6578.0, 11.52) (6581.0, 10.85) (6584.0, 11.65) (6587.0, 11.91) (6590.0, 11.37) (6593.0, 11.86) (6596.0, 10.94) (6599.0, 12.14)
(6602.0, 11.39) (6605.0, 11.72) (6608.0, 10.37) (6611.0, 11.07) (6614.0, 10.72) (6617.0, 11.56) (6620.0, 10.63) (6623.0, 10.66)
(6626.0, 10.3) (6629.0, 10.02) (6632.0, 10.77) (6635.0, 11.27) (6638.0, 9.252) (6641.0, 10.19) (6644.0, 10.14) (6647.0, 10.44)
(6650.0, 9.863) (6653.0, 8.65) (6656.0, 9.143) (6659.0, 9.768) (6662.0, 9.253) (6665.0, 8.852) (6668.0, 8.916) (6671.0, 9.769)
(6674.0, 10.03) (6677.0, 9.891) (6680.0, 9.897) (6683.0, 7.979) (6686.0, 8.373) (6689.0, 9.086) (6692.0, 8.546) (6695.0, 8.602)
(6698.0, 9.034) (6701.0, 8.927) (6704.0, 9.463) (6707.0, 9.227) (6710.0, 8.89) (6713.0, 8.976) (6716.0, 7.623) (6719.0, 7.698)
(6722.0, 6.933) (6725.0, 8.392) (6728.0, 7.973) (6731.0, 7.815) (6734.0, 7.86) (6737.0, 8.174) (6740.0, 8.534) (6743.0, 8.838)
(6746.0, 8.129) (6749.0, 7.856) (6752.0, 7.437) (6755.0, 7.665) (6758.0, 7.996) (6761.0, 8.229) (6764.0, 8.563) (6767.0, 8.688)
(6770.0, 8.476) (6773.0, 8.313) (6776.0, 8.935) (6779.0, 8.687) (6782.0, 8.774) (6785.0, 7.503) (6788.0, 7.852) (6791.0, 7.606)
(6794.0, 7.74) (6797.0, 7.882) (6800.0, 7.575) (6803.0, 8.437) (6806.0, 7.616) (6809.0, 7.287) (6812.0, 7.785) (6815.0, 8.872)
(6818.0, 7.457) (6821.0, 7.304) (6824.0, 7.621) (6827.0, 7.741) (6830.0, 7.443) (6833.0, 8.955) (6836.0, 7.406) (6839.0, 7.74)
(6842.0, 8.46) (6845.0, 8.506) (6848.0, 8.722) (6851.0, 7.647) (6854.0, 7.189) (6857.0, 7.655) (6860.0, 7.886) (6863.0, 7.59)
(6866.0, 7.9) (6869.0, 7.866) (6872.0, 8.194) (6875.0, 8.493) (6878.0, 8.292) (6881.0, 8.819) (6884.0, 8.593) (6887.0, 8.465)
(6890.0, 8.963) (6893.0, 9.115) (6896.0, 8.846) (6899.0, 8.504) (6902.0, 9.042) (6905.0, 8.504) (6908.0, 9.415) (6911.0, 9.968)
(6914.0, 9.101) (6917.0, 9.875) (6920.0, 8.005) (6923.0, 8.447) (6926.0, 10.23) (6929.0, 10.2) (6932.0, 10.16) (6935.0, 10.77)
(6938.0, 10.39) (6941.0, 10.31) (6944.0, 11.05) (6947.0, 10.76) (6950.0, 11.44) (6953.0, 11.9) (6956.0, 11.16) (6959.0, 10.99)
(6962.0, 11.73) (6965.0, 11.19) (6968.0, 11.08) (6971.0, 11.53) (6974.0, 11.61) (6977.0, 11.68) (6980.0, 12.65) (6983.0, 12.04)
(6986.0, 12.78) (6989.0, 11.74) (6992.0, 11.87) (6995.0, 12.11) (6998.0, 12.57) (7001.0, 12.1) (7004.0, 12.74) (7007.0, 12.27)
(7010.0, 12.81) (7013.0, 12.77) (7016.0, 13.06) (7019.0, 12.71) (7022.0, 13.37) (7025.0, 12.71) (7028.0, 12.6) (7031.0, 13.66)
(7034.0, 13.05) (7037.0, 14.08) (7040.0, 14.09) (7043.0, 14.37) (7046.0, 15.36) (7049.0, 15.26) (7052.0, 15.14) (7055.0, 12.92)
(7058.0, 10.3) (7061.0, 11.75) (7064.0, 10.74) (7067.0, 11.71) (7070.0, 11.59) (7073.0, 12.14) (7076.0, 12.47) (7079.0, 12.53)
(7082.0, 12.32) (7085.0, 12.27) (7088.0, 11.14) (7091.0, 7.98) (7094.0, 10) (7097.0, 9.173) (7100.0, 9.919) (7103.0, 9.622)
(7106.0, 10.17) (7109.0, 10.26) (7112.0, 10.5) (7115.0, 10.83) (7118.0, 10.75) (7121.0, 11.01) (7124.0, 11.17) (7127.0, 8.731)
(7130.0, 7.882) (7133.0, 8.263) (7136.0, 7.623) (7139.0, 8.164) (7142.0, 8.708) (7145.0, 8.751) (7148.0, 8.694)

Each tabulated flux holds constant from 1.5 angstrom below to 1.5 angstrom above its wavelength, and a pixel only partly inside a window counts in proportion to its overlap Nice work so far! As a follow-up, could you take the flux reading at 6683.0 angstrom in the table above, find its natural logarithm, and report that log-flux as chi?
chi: 2.08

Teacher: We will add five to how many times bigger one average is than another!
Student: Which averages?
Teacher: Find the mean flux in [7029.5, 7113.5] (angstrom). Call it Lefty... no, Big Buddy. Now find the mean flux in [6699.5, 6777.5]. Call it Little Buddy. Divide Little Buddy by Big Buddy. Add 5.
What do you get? 5.69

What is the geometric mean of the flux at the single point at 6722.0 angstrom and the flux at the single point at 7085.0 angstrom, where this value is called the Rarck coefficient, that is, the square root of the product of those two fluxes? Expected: 9.2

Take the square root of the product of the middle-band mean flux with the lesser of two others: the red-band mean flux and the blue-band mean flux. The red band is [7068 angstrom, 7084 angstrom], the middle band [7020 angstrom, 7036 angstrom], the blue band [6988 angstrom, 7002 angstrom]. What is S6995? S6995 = 12.6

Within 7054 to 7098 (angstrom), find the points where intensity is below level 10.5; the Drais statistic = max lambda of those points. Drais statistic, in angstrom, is 7097.0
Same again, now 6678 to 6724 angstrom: 6722.0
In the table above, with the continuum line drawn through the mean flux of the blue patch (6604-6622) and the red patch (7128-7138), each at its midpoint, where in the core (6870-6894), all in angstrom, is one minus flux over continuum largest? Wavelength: 6872.0 angstrom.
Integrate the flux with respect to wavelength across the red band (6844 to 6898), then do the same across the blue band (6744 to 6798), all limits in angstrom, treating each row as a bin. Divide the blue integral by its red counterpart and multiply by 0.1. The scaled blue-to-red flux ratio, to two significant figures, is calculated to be 0.098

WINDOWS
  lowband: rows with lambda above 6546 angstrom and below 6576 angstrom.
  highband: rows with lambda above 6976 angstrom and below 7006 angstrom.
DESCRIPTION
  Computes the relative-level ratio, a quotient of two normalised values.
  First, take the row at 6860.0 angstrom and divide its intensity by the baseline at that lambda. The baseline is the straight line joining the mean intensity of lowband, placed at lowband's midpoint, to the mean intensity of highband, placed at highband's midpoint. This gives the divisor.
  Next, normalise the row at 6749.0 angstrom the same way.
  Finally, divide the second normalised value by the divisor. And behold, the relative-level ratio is 1.01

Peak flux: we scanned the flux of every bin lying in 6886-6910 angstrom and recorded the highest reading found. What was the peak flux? 9.415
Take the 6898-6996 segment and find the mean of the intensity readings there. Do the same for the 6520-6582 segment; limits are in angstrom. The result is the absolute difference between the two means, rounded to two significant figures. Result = 1.2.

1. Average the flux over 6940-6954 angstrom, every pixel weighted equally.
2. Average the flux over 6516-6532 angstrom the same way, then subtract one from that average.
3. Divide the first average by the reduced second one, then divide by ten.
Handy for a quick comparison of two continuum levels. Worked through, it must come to 0.102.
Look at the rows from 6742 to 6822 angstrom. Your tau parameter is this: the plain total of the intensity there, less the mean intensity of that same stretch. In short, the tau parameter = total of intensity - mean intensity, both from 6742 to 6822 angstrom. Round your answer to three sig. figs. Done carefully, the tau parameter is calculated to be 209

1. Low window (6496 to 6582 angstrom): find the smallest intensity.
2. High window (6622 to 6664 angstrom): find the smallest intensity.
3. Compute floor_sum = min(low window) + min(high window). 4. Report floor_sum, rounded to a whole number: 19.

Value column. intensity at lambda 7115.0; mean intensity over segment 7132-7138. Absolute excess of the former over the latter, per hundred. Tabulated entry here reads 0.029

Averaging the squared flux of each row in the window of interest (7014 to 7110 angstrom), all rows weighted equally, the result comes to 151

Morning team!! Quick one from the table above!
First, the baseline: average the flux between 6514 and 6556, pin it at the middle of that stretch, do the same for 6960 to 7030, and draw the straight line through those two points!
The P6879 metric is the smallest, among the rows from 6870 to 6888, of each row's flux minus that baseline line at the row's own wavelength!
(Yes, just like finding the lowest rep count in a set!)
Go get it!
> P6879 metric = -4.0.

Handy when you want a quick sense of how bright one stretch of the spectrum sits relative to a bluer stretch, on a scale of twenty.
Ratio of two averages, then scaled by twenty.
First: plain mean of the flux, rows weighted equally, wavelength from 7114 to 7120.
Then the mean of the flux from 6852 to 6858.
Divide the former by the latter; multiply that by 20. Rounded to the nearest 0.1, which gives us 29.1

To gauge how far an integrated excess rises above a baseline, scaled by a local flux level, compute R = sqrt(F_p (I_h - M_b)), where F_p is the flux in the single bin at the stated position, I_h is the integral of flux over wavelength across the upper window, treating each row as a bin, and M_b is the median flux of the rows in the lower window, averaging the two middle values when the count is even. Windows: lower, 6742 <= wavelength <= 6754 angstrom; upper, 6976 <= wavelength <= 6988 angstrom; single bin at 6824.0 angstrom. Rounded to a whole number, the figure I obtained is 33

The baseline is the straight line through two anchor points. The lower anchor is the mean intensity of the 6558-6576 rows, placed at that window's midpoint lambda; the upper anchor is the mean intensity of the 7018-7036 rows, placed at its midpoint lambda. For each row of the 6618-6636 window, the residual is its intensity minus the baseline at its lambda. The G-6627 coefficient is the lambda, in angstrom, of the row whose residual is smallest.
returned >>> 6629.0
